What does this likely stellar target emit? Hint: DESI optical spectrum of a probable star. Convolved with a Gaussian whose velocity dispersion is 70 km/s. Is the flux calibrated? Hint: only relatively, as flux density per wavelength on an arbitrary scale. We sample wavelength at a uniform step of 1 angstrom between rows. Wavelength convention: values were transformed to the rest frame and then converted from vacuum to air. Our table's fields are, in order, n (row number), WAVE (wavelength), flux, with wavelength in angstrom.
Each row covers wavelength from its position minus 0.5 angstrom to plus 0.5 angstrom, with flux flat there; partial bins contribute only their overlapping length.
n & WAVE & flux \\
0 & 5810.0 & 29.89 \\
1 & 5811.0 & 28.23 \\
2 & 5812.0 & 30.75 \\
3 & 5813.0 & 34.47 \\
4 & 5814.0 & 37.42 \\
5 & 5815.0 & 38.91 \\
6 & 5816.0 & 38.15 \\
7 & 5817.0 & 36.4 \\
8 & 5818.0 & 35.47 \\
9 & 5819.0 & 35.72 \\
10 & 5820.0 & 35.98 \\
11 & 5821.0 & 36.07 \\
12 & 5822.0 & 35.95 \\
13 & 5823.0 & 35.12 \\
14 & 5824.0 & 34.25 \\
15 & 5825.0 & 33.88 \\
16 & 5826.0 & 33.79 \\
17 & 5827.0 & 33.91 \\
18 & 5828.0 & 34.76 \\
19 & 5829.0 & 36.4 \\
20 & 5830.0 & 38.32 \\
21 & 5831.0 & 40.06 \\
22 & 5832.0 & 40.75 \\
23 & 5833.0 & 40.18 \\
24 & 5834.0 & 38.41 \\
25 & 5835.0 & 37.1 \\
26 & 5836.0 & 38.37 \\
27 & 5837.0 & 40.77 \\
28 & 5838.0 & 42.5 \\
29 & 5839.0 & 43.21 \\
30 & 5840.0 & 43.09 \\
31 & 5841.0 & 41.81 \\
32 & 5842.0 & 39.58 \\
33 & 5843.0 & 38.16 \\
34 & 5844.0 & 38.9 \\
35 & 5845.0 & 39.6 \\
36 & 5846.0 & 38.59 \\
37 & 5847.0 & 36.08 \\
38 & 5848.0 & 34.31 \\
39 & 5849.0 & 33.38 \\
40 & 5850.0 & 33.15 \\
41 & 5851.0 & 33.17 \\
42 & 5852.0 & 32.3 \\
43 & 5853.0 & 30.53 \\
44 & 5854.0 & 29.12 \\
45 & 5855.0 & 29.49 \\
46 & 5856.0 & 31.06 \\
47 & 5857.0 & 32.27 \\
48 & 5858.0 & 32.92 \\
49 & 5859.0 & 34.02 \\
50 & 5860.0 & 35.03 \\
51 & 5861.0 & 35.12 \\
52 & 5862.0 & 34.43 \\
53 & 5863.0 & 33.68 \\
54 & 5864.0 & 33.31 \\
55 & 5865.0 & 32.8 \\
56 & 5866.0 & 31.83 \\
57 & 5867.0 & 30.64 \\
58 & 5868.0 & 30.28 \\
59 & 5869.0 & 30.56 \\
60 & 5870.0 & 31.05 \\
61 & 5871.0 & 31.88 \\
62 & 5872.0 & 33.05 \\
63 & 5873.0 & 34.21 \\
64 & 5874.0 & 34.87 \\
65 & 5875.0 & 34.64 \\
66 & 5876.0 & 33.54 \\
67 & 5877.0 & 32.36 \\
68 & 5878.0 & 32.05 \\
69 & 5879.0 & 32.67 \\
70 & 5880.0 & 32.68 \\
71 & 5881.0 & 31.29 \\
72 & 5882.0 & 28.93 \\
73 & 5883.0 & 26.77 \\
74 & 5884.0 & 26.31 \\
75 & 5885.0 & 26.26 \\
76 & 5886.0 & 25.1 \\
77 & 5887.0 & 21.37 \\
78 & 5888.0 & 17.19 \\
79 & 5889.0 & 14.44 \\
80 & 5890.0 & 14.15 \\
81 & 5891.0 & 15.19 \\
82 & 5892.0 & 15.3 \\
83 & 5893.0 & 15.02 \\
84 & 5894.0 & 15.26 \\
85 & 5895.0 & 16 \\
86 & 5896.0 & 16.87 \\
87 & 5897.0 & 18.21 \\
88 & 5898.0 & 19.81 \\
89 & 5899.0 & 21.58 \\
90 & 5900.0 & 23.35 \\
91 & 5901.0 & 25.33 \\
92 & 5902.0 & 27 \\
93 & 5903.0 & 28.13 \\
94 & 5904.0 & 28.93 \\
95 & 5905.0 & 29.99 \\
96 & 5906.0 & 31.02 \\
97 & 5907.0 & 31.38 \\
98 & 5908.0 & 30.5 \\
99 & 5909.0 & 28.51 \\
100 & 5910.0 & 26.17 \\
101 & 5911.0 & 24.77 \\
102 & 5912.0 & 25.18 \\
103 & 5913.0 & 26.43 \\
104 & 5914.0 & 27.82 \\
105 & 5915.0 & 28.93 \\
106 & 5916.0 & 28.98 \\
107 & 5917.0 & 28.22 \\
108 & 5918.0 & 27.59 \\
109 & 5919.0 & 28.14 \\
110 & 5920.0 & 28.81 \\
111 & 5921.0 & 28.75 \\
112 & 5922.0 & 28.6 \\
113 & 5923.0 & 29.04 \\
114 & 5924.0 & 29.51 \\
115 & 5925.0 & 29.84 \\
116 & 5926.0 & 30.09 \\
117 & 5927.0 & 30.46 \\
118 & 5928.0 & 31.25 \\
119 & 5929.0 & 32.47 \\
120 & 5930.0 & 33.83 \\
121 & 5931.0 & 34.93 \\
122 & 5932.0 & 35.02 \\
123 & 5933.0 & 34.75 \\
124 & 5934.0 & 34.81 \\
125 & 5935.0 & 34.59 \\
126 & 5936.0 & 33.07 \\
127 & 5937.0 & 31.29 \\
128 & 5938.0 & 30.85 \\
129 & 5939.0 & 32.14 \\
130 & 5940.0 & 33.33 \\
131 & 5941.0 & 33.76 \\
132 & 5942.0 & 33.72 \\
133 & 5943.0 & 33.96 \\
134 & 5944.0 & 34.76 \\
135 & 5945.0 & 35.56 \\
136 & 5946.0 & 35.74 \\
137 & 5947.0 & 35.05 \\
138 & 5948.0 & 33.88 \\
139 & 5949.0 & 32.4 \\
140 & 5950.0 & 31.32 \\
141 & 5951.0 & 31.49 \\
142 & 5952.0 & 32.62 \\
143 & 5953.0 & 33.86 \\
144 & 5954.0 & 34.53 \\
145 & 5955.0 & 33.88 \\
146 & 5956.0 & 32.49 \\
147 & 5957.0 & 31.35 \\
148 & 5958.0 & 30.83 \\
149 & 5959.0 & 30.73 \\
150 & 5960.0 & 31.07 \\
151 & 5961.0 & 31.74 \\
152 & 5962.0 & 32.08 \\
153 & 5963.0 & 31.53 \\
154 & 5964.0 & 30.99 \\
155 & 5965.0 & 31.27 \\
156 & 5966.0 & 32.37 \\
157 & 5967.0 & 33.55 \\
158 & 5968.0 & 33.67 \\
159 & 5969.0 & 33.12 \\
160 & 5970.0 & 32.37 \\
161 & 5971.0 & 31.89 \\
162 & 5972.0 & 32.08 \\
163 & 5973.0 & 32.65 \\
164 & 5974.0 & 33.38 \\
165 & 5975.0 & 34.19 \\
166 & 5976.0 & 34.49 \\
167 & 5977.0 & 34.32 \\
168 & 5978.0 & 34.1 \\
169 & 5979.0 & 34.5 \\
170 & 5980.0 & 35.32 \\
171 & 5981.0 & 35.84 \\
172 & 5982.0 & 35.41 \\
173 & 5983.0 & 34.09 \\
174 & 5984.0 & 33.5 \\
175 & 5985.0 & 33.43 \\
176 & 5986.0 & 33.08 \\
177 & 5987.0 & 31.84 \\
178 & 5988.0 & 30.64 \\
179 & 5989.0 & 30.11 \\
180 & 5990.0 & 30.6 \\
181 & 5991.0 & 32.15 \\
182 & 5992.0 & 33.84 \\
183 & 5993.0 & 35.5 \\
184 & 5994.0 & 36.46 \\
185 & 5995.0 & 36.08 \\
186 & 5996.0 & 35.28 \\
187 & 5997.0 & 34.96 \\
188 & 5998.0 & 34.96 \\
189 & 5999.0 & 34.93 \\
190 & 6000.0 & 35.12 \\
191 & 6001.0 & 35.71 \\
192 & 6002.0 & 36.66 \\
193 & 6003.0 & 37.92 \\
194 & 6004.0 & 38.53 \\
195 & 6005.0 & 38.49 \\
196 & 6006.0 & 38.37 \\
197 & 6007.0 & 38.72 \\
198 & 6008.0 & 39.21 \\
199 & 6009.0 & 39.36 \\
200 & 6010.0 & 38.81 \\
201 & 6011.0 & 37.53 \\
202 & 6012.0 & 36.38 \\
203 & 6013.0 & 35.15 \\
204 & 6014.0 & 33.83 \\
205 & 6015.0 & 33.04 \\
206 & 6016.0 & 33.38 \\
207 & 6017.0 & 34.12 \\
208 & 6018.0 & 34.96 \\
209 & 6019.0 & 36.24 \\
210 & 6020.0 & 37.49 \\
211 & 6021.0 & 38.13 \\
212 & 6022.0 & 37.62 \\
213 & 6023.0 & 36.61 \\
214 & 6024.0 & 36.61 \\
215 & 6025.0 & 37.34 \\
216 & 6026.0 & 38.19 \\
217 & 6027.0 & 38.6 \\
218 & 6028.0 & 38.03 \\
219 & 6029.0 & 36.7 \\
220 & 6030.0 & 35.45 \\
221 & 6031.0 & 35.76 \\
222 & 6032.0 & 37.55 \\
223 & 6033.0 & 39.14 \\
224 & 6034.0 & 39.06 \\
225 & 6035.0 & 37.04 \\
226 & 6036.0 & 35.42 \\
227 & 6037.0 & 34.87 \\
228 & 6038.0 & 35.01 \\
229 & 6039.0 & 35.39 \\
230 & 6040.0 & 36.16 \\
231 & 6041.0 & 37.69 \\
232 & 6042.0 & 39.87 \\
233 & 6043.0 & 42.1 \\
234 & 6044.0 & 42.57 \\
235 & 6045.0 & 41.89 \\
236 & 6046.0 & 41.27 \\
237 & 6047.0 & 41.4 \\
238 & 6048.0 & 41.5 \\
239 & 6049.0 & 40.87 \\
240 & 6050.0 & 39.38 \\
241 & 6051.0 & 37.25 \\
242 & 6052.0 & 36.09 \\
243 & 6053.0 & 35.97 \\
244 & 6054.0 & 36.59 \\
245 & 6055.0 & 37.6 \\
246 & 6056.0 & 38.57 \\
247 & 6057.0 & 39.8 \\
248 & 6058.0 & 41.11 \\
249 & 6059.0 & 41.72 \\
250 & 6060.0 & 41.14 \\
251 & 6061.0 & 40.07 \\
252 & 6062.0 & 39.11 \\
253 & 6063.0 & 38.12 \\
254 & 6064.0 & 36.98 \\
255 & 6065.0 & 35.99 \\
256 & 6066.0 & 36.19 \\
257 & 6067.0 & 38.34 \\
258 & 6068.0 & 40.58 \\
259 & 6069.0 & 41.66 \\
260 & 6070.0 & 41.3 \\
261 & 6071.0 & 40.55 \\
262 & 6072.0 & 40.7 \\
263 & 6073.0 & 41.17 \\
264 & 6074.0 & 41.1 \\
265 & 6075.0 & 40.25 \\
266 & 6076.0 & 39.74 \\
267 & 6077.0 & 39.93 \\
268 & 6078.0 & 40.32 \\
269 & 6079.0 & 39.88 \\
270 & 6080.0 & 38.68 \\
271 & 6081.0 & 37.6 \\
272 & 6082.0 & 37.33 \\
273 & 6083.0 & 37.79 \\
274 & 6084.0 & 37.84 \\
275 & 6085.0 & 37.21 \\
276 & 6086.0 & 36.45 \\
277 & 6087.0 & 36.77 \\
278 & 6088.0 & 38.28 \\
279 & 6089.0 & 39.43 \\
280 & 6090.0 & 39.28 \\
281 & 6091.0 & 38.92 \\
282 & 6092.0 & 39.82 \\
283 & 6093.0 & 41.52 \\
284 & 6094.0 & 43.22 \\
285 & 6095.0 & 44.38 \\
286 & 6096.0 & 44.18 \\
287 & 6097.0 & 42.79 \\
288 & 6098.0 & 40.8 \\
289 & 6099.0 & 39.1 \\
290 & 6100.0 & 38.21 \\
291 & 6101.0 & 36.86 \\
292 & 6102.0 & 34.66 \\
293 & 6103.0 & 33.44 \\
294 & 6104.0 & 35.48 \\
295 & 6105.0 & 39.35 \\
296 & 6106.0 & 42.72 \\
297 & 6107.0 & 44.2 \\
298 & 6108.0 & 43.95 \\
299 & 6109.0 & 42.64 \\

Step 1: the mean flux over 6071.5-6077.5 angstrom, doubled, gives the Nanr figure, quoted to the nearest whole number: 81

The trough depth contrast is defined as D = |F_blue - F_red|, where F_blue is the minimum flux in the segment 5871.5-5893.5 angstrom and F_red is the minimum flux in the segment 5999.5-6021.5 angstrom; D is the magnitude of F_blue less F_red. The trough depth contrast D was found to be 19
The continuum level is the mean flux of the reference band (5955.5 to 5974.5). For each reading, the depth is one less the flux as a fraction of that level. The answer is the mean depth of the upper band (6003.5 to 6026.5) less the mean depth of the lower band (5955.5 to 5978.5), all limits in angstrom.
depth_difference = -0.14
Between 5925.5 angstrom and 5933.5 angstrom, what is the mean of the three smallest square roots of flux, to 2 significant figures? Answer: 5.5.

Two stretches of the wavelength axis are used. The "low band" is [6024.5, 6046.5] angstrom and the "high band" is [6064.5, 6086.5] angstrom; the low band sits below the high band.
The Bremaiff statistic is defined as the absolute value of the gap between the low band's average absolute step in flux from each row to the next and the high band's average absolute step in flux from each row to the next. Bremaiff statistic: 0.34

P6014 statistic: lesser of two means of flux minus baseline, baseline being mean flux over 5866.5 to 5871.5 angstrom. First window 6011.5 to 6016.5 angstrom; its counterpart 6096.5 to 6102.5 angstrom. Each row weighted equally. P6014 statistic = 3.5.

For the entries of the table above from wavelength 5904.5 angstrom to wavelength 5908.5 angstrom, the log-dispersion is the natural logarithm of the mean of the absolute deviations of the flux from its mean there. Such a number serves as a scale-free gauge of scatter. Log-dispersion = -0.7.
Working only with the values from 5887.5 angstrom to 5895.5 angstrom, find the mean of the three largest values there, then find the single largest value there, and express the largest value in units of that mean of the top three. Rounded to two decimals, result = 1.06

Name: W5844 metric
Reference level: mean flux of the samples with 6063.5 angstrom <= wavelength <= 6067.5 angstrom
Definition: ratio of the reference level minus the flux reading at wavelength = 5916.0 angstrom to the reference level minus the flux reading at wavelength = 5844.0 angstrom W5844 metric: -3.9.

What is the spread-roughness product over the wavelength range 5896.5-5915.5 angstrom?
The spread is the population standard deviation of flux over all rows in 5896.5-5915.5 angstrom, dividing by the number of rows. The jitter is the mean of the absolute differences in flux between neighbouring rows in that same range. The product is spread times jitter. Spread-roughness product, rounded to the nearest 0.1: 4.8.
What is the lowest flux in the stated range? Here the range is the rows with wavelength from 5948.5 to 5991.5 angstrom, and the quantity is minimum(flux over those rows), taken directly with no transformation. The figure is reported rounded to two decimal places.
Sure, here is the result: 30.11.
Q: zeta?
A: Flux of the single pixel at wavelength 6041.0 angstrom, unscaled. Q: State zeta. 37.69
